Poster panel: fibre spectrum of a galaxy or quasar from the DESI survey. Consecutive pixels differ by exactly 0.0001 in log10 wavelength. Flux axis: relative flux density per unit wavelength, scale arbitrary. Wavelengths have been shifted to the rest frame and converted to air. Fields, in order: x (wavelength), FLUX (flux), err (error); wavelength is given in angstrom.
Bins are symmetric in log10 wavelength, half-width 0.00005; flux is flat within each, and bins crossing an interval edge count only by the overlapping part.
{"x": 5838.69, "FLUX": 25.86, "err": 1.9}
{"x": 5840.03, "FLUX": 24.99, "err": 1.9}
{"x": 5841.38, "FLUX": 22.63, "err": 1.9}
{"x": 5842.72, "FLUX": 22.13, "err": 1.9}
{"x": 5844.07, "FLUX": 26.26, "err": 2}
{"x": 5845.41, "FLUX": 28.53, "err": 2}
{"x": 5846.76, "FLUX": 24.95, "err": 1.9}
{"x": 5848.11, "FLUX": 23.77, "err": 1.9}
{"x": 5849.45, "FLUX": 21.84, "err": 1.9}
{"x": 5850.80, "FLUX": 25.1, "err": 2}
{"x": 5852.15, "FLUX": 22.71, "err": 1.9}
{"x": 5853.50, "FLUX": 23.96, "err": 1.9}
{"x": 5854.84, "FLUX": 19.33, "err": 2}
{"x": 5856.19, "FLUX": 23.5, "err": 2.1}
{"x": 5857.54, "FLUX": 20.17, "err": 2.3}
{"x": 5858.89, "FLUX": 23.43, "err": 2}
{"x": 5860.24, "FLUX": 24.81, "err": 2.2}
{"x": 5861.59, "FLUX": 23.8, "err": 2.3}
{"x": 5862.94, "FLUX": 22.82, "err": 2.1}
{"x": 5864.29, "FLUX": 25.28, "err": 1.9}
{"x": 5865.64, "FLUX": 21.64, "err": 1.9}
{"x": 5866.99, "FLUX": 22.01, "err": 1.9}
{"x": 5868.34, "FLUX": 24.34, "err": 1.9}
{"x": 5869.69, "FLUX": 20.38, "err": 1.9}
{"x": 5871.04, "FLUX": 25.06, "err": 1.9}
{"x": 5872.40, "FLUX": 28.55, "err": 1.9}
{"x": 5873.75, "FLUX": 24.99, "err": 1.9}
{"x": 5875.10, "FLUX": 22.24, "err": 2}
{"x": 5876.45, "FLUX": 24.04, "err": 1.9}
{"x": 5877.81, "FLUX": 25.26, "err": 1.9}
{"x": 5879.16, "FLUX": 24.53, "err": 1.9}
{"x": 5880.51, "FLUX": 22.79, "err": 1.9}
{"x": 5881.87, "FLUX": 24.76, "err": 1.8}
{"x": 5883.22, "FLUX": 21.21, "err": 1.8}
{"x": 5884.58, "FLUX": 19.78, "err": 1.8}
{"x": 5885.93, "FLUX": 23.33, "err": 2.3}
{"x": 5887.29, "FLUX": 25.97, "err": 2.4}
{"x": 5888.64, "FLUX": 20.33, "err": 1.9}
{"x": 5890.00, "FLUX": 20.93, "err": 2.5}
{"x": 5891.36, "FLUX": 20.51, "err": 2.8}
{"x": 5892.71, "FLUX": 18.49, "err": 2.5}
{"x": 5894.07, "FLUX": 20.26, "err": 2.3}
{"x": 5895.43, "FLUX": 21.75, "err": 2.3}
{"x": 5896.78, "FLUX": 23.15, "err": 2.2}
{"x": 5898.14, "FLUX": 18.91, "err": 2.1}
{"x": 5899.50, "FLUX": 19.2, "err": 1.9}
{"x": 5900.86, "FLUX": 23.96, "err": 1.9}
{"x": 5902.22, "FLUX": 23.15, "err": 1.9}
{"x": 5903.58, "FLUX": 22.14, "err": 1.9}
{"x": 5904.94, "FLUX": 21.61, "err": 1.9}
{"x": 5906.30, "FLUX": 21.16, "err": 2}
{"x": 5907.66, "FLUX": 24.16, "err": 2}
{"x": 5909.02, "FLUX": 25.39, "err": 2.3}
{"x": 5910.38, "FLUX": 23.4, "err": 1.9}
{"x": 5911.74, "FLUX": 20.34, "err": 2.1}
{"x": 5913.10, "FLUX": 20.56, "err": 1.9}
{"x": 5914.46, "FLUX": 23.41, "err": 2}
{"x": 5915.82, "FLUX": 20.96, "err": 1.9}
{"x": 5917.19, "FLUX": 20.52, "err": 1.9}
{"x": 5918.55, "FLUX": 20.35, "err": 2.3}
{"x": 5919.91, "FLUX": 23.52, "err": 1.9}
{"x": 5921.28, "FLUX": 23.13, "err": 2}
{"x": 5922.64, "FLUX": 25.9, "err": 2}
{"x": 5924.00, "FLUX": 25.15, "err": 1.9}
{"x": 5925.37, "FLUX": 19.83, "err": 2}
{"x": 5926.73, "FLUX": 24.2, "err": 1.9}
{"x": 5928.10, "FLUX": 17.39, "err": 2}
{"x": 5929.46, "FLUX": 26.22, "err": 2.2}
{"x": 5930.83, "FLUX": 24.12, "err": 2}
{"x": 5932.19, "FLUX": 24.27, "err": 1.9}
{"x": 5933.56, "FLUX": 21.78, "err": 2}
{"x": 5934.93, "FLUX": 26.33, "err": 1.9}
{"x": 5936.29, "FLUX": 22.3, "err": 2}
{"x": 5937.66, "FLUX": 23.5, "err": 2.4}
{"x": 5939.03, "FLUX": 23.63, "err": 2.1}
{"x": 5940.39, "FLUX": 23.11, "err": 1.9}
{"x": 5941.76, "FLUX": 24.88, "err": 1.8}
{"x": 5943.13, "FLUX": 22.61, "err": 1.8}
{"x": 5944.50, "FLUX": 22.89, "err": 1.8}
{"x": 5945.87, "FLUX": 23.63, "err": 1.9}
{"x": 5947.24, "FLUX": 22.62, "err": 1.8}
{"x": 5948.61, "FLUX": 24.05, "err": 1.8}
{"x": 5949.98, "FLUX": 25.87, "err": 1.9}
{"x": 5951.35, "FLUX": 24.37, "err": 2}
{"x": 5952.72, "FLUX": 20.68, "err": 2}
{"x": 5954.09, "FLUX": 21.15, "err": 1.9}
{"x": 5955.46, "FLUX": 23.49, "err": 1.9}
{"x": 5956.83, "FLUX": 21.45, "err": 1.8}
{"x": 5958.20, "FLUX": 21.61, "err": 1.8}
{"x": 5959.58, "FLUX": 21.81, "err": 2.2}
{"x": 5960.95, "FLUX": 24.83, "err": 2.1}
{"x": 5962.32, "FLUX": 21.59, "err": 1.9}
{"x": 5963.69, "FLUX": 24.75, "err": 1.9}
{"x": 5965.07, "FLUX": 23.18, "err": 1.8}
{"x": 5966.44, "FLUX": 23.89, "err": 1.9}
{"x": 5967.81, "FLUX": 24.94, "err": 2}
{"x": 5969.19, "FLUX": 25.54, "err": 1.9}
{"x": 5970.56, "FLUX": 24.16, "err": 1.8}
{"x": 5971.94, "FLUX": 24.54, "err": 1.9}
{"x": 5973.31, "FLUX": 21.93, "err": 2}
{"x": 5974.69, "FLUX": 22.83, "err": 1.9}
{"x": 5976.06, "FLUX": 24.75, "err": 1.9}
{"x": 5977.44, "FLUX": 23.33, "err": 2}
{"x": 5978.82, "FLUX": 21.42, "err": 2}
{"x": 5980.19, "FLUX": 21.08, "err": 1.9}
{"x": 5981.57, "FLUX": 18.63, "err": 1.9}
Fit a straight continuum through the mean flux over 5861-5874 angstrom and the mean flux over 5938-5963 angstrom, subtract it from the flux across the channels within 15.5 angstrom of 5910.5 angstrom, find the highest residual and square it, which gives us 7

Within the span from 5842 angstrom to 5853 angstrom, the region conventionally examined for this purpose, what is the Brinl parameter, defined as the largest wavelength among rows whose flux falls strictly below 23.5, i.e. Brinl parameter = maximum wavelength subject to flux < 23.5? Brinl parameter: 5852.15 angstrom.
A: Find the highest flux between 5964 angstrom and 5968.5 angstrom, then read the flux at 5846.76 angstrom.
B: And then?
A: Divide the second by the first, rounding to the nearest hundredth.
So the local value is 1.00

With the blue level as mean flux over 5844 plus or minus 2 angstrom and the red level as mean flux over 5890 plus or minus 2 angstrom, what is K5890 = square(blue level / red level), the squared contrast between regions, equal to 1.55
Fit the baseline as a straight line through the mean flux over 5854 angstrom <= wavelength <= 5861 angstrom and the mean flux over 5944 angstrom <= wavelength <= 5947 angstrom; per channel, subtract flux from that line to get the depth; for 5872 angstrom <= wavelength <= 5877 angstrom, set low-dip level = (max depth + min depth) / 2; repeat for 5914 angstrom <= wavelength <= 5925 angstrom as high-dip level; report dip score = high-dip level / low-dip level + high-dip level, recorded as -0.1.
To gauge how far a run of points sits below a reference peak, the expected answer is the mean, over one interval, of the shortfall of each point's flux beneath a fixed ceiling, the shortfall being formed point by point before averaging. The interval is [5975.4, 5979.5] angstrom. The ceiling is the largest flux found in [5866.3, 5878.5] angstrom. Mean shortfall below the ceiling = 5.38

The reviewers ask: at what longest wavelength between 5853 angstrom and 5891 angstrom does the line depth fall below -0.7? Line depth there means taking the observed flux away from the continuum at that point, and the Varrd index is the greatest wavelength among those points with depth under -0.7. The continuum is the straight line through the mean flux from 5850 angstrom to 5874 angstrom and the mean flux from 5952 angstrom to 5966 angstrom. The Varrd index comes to 5887.29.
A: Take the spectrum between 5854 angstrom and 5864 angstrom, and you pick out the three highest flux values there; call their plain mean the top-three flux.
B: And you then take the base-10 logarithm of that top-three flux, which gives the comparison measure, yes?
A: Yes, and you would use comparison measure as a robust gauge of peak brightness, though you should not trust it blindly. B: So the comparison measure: 1.38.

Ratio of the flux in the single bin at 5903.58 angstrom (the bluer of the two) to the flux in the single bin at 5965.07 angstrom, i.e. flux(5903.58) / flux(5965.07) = 0.96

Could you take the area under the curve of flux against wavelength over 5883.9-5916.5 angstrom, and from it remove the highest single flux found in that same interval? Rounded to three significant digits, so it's 684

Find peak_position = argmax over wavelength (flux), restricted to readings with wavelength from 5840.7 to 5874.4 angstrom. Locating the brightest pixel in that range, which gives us 5872.40 angstrom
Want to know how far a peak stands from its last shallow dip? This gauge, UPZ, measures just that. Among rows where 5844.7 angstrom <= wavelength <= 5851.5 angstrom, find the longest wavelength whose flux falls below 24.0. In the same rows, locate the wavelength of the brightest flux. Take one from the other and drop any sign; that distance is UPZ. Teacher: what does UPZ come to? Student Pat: 4.0 angstrom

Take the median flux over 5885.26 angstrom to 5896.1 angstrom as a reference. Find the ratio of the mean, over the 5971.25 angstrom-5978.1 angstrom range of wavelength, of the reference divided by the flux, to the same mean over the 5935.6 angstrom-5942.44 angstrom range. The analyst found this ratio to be 1.00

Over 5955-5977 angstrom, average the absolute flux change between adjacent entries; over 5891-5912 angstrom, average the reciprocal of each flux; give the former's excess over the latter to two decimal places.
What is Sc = 1.48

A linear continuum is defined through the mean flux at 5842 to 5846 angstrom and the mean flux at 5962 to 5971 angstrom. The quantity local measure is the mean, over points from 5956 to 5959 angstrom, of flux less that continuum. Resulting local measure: -2.6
